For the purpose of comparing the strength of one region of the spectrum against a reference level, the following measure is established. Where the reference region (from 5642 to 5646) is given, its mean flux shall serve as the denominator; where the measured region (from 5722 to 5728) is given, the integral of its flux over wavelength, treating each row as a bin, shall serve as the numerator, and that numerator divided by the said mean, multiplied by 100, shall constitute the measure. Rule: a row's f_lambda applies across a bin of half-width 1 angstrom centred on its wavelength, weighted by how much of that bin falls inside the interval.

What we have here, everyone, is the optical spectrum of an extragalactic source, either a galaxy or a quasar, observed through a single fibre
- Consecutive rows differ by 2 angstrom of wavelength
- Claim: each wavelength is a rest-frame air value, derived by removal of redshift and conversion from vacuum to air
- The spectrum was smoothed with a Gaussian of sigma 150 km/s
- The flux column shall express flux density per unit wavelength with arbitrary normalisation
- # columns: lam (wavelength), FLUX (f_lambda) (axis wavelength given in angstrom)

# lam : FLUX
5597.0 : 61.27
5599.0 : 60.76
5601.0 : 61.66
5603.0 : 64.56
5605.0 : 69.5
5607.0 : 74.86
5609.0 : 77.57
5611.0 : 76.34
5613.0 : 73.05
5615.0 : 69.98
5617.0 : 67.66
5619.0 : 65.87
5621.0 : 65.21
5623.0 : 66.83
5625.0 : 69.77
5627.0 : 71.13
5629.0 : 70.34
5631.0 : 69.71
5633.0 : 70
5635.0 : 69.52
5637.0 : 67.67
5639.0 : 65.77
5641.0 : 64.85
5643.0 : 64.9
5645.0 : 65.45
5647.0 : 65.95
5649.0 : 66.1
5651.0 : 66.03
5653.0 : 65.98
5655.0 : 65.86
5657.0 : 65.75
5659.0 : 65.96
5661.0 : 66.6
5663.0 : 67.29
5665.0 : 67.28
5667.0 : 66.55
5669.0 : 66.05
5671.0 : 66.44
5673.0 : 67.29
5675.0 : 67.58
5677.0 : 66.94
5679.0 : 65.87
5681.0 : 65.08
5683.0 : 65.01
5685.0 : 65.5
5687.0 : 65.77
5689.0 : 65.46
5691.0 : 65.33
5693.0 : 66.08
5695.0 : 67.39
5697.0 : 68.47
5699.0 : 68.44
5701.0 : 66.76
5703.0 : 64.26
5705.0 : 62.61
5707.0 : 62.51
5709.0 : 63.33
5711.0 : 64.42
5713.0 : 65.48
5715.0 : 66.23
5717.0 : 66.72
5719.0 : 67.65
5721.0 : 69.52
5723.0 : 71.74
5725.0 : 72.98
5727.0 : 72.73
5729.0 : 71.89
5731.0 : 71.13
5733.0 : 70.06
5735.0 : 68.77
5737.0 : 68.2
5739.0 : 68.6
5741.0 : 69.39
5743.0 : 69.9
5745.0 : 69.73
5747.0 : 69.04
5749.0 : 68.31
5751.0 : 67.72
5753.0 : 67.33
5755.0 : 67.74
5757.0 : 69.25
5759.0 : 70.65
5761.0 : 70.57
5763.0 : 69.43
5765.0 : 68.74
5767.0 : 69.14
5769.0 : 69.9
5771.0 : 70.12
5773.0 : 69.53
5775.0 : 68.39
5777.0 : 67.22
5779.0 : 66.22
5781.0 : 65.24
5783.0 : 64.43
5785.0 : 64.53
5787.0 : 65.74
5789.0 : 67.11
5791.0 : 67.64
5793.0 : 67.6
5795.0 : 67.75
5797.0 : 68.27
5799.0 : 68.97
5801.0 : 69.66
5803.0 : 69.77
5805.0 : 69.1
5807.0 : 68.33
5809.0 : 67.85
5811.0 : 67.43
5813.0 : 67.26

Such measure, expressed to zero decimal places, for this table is 667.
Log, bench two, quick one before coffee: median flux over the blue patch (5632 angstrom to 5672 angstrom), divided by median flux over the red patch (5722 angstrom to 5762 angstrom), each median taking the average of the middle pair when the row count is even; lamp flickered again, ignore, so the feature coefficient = 0.95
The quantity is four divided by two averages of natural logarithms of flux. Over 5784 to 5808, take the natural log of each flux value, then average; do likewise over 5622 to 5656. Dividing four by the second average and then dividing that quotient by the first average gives 0.2253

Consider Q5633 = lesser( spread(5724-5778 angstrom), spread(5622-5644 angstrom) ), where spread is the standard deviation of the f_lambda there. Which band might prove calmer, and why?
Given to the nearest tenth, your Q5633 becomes 1.5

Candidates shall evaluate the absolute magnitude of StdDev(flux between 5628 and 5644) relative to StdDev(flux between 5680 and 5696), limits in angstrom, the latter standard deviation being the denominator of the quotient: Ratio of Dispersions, 3.1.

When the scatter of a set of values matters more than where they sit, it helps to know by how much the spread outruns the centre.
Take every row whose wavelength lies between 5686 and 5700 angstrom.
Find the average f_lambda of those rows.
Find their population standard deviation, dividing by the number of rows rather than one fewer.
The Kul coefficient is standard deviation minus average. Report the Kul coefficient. -65.4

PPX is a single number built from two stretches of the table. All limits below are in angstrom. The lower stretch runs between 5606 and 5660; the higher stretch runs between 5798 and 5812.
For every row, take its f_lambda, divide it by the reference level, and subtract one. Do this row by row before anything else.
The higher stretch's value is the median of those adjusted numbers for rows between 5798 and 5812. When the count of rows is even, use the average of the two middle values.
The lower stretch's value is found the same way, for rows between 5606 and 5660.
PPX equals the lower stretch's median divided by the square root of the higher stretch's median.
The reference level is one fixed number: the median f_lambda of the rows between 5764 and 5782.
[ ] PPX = -0.48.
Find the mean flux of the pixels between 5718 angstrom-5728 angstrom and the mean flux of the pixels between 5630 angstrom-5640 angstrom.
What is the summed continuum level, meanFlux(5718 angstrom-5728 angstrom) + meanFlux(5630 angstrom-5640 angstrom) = 139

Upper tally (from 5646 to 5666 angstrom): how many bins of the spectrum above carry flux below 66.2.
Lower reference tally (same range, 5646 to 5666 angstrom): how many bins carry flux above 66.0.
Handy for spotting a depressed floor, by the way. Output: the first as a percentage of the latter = 140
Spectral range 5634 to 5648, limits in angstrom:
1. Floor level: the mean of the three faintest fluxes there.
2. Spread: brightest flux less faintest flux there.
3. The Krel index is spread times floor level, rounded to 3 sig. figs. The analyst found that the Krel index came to 304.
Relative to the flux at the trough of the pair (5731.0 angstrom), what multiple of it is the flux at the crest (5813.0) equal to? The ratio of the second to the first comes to 0.95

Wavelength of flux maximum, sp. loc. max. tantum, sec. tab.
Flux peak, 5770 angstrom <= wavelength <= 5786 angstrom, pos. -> 5771.0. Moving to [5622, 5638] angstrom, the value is 5627.0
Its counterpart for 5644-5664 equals 5663.0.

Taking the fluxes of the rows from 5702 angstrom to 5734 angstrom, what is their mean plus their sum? 1151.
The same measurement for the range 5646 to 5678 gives 1130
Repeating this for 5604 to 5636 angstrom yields 1198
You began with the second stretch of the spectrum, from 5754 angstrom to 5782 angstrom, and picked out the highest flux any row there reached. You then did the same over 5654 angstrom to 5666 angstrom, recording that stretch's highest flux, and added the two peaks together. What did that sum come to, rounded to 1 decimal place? 137.9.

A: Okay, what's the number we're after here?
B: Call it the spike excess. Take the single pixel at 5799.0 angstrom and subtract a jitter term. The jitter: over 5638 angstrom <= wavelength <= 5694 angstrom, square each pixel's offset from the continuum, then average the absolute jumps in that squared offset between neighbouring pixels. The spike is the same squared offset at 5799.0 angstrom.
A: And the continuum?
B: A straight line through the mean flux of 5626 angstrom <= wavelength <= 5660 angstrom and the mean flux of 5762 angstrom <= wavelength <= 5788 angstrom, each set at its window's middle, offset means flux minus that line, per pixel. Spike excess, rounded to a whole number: 1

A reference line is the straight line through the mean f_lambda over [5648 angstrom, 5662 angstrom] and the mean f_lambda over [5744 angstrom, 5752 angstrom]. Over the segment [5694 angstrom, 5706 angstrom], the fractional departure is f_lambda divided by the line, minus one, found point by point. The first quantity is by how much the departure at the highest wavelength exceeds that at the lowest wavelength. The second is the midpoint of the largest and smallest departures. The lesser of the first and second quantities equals -0.075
